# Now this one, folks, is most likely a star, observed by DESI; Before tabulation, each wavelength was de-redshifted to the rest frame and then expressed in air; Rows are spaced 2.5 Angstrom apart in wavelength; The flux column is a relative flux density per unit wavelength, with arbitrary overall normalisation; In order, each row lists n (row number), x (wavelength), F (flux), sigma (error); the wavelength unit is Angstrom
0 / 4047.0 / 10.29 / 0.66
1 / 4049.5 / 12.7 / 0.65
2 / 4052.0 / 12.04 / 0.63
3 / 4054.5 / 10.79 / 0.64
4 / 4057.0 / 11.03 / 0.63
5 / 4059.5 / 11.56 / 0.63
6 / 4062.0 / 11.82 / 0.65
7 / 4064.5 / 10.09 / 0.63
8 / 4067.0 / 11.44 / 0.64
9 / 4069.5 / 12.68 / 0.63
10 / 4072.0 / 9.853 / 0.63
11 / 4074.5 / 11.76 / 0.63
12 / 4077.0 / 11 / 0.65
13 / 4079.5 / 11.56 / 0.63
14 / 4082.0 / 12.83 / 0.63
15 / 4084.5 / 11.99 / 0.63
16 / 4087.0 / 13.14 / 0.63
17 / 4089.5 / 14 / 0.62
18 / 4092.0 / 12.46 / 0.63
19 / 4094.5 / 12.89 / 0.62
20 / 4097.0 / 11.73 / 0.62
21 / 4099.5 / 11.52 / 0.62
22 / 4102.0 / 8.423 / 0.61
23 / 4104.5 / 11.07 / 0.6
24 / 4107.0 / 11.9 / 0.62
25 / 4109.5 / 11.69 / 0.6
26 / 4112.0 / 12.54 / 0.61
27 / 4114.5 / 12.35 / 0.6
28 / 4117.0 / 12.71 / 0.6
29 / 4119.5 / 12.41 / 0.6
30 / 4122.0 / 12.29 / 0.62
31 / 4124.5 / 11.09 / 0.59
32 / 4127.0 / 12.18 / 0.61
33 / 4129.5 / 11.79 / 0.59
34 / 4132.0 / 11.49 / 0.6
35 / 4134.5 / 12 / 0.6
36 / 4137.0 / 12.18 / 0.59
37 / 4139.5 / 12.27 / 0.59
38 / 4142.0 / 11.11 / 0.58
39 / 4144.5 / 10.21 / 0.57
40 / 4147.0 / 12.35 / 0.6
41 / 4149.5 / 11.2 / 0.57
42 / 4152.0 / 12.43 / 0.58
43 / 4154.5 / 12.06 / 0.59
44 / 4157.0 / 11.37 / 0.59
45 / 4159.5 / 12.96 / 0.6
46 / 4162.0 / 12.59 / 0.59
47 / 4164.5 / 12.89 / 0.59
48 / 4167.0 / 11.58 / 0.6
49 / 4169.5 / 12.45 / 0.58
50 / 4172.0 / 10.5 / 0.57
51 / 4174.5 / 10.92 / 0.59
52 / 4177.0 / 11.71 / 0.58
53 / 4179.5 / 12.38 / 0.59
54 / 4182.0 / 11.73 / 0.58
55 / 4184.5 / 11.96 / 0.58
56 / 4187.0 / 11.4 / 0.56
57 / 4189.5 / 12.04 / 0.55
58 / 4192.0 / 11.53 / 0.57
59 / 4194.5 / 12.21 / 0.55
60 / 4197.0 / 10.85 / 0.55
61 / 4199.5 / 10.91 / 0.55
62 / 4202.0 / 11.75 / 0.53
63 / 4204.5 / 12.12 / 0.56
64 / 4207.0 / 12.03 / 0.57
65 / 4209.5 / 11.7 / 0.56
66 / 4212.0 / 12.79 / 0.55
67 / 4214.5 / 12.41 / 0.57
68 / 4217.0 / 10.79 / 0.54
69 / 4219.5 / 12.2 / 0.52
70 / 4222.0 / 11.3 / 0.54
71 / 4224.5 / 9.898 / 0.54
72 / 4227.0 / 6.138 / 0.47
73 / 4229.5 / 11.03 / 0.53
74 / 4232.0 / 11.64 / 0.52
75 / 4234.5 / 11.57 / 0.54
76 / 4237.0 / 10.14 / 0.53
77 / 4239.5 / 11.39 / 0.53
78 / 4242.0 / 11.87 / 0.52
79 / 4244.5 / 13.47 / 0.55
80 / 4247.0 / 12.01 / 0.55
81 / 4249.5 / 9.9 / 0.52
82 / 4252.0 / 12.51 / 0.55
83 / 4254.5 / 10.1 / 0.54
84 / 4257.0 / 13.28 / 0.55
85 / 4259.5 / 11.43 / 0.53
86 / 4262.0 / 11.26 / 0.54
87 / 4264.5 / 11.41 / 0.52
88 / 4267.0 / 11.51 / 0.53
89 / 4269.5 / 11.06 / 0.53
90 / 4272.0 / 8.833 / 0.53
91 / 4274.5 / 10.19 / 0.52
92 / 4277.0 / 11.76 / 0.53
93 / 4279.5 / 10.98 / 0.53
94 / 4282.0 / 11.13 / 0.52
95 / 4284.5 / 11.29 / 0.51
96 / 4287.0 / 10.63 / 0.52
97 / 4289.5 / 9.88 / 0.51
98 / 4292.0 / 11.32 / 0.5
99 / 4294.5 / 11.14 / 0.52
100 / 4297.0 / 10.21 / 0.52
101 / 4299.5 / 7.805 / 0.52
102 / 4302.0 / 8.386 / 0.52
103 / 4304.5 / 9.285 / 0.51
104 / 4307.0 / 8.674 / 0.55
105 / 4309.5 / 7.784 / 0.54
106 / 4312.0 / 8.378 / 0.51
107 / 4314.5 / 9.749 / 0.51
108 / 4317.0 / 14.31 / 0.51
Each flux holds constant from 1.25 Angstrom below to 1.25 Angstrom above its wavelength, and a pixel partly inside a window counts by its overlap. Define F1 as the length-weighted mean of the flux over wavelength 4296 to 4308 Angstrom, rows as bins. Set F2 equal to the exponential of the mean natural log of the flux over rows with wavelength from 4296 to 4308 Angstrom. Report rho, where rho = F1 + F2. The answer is 17.7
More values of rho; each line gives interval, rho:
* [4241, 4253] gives 23.8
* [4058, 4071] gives 23.0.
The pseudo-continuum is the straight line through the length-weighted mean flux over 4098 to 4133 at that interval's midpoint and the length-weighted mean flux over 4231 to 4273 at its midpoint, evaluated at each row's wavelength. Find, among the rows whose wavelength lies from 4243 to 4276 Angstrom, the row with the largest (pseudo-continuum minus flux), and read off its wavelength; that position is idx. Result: 4272.0 Angstrom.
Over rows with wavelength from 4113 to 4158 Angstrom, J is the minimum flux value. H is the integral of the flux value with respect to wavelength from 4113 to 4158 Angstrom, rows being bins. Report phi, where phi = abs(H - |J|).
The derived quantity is 524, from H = 534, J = 10.21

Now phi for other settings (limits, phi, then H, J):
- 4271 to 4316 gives 437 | 445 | 7.784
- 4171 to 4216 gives 517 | 527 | 10.5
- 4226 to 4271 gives 499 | 505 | 6.138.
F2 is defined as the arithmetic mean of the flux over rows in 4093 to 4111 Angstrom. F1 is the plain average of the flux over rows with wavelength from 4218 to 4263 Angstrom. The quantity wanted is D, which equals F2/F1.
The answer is 1.01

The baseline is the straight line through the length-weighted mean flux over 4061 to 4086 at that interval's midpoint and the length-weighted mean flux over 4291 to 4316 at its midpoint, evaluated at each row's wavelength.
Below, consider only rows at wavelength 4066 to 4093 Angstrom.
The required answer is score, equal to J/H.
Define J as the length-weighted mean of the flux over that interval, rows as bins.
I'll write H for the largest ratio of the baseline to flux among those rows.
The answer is 10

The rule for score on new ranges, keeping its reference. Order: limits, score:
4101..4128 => 9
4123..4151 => 11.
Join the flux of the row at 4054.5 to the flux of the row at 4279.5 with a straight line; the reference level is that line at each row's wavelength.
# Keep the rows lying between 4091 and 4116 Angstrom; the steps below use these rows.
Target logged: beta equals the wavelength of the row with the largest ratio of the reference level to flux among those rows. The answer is 4102.0 Angstrom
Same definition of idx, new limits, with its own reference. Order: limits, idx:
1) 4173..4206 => 4197.0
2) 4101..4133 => 4102.0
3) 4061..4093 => 4072.0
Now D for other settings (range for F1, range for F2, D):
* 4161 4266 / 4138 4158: 1.01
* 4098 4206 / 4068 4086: 0.99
